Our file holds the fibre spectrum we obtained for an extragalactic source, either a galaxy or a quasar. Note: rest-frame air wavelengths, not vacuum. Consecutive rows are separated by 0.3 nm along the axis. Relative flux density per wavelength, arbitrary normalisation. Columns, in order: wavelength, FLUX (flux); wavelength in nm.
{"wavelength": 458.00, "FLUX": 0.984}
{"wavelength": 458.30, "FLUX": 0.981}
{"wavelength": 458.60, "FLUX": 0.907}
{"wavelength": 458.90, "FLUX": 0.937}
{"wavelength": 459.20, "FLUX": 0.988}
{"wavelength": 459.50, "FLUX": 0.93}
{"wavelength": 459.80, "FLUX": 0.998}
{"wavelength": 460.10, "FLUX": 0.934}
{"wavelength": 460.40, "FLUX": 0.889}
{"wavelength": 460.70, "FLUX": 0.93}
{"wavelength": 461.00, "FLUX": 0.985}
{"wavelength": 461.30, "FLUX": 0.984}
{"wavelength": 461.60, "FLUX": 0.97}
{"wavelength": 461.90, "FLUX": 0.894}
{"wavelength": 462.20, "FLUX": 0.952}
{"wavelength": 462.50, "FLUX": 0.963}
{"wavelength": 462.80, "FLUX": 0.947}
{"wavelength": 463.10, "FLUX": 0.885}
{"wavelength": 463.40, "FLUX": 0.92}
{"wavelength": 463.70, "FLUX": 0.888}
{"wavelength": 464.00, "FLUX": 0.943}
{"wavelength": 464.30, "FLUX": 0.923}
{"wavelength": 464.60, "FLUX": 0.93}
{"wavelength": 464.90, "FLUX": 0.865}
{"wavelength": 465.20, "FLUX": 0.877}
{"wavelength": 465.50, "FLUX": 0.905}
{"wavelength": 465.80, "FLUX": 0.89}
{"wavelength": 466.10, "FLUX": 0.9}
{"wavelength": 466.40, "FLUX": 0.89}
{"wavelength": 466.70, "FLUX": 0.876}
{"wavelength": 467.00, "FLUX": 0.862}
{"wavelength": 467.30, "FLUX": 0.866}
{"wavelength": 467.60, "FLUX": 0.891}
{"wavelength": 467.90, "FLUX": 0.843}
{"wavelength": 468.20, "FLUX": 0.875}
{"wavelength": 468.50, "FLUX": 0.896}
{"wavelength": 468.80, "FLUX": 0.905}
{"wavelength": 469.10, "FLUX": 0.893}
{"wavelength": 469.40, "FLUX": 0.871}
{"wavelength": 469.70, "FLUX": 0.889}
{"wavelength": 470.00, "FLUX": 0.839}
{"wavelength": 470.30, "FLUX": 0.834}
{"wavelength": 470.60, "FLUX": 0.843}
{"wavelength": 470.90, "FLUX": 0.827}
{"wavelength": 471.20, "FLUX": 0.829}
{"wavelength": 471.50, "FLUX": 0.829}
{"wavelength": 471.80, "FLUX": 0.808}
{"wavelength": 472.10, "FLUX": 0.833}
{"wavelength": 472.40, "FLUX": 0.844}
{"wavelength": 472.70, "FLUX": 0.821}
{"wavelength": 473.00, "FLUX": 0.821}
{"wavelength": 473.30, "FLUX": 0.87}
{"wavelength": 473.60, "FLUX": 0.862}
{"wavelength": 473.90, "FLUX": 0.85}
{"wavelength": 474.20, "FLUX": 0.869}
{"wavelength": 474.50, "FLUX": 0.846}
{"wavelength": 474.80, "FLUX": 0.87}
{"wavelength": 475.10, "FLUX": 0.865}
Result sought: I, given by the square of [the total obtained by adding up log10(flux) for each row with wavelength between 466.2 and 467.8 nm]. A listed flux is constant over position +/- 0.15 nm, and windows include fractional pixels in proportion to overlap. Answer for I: 0.08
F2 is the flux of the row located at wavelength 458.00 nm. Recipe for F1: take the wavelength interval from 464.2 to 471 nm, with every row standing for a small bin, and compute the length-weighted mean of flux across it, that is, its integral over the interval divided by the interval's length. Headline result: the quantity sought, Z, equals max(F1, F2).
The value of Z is 0.98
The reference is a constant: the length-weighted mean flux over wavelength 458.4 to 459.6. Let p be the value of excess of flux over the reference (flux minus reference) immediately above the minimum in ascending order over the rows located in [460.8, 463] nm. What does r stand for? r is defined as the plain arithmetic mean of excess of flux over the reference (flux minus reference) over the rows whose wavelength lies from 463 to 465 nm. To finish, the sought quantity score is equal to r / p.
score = -8.0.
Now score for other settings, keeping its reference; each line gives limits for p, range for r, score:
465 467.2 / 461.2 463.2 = 0.0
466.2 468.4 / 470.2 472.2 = 1.4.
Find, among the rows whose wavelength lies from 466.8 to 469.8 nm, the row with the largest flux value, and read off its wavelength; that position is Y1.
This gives 468.80 nm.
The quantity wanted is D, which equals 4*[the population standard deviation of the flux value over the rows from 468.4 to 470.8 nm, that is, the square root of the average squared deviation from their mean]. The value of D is 0.11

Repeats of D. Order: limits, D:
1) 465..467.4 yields 0.06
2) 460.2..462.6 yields 0.14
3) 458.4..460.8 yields 0.14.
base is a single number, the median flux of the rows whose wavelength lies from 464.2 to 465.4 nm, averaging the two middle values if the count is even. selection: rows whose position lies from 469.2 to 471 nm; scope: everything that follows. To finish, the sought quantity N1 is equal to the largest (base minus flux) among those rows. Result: 0.07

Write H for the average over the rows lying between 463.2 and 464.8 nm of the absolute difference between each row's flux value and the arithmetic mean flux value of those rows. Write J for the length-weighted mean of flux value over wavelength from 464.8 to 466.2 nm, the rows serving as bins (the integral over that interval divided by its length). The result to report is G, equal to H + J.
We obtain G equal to 0.901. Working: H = 0.0134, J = 0.89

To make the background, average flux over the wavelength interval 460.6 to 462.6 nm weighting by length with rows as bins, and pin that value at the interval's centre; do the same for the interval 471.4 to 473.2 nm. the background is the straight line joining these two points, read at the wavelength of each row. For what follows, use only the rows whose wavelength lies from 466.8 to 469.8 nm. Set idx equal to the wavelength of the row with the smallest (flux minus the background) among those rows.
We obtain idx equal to 467.90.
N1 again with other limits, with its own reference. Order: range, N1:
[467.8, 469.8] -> 0.06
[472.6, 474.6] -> 0.08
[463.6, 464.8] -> 0.01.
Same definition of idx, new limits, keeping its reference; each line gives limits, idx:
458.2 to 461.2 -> 458.60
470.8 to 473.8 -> 471.80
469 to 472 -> 471.80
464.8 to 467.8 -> 464.90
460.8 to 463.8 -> 461.90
